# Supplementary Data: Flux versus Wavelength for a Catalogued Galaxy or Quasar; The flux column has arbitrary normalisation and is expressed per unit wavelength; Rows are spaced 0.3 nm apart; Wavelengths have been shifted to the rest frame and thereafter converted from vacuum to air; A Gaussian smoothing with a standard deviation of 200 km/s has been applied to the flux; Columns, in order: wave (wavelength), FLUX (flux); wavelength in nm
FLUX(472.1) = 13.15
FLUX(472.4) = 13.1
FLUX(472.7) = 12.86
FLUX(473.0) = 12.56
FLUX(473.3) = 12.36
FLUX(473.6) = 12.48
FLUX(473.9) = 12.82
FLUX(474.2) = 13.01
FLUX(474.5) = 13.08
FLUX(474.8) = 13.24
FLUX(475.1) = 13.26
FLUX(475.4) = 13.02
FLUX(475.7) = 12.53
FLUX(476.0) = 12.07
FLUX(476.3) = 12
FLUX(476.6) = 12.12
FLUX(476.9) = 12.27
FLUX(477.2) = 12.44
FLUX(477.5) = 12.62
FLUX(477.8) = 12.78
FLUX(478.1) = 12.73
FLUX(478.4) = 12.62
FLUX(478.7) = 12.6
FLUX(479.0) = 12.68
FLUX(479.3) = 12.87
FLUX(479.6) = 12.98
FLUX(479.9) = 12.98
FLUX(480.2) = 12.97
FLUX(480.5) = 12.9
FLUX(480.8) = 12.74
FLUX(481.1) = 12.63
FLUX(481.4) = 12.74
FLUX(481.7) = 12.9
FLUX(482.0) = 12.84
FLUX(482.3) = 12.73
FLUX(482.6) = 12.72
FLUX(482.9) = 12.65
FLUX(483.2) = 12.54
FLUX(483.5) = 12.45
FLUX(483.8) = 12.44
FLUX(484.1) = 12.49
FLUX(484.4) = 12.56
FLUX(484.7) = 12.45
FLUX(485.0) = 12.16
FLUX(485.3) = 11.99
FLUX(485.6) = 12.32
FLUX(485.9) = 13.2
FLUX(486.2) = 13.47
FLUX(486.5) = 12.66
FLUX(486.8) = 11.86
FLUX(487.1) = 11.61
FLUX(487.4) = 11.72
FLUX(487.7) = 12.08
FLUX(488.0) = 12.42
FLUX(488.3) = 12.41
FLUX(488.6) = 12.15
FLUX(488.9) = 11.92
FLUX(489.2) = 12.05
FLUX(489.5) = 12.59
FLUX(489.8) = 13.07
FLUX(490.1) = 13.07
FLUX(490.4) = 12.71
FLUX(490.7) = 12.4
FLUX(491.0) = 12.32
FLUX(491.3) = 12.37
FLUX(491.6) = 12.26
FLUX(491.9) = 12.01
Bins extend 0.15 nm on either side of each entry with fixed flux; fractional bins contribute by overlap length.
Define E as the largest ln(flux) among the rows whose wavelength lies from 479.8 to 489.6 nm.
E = 2.60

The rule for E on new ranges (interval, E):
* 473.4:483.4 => 2.58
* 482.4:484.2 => 2.54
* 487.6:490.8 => 2.57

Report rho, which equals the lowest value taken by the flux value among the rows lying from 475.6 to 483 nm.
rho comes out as 12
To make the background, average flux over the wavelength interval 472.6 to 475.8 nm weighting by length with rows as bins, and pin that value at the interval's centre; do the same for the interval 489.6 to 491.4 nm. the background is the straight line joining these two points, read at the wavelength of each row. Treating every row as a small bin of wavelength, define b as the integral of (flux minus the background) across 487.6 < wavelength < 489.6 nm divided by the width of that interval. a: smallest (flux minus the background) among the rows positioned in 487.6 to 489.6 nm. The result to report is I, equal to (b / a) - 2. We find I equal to -1.40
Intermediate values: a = -0.8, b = -0.46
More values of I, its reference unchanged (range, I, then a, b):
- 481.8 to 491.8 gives -1.76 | -1.1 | -0.26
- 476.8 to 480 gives -1.80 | -0.5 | -0.11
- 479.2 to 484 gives -1.97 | -0.3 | -0.01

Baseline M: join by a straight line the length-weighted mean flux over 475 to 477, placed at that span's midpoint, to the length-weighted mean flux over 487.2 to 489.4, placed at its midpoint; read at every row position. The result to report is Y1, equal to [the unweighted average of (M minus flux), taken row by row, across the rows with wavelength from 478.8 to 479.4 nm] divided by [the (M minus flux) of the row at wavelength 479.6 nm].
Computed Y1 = 0.7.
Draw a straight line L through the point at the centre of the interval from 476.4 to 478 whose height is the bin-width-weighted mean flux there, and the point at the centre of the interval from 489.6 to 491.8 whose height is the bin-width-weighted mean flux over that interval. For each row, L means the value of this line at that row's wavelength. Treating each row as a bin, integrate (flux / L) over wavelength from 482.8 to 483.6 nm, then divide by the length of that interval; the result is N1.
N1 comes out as 1.00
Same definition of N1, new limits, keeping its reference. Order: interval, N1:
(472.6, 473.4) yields 1.02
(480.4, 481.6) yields 1.02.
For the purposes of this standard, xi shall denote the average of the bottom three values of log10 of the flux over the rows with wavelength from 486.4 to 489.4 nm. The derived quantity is 1.07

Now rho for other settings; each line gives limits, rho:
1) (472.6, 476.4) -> 12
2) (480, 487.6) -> 11.61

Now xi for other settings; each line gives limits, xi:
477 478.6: 1.10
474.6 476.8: 1.08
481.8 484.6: 1.10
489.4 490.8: 1.10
